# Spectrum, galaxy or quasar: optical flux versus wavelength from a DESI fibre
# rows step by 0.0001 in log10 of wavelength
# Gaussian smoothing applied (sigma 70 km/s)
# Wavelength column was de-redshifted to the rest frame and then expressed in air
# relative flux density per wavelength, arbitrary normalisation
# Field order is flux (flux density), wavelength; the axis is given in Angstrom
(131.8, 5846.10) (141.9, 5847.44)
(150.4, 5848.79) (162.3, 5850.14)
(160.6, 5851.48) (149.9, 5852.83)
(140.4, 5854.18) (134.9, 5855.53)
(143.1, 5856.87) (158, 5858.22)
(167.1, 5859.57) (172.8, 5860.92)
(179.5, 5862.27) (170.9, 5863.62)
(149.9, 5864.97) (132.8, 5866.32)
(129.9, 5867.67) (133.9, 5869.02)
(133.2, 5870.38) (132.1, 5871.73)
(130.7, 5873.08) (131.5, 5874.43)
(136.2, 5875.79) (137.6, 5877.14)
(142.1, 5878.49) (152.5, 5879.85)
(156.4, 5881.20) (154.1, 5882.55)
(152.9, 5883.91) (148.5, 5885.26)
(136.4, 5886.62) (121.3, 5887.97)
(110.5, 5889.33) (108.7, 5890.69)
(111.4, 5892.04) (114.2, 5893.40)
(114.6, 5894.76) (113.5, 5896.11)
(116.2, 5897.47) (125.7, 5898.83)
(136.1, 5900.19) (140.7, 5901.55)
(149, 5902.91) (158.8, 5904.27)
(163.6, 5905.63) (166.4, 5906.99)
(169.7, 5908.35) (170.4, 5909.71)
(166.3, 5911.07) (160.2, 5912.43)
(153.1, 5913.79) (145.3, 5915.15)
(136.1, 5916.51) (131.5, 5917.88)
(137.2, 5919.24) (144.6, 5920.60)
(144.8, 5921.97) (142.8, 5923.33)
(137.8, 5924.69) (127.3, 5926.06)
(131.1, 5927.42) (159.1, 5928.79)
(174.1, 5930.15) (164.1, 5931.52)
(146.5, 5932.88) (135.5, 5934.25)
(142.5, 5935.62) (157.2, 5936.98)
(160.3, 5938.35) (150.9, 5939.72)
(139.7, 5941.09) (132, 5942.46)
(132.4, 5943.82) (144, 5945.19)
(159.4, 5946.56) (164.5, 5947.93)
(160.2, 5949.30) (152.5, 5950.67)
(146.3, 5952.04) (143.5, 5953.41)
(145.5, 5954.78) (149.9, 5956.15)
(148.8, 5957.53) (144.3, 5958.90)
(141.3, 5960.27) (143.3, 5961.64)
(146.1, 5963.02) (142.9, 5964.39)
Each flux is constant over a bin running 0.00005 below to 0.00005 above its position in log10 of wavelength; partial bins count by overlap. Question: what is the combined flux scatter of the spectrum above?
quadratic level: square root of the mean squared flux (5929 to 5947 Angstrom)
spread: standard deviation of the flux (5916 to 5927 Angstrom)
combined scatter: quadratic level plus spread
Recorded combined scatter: 156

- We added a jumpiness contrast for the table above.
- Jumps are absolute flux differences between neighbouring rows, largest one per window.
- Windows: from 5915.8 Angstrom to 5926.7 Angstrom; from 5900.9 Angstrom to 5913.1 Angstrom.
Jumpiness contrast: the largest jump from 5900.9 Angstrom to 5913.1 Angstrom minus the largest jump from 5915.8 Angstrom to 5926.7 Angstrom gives -1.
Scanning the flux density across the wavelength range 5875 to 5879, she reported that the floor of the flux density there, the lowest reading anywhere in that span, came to 136.2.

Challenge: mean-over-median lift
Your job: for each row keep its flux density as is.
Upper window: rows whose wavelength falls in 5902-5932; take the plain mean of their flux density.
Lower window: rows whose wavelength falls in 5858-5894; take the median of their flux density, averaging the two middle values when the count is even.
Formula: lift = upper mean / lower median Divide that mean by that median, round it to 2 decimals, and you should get 1.11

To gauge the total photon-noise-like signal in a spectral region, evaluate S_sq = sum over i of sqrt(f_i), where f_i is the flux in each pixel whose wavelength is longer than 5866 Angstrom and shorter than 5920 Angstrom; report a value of 471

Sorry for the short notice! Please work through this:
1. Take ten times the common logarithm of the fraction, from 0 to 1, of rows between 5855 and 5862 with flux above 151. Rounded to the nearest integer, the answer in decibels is -2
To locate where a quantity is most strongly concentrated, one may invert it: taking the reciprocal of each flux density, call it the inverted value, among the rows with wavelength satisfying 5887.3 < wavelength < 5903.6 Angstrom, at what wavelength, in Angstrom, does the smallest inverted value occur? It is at 5902.91 Angstrom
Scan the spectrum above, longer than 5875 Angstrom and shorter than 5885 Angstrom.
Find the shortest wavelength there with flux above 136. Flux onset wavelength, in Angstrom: 5875.79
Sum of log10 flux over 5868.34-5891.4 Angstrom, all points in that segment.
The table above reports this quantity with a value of 36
